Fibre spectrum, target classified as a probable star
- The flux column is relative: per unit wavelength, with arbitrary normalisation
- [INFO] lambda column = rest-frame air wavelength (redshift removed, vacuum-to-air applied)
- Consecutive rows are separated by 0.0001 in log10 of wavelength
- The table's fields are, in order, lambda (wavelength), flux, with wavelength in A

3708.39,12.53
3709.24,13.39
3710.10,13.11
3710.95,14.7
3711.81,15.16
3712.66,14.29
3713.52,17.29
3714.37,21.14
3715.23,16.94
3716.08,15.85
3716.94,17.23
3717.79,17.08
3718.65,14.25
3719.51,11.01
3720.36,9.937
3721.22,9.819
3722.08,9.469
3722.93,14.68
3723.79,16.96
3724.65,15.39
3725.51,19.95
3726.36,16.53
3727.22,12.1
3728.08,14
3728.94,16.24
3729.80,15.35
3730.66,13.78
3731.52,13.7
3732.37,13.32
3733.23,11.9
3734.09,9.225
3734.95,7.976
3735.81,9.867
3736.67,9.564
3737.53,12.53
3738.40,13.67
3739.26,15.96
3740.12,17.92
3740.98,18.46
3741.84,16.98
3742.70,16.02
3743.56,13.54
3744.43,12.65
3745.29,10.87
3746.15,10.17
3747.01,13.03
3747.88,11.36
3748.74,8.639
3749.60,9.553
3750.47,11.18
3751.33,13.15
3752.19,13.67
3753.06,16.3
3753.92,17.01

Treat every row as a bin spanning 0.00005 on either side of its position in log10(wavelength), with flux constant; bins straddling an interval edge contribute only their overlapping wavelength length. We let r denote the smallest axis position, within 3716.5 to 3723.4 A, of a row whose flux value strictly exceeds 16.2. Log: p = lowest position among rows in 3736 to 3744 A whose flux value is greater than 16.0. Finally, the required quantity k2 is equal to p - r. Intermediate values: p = 3740.12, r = 3716.94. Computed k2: 23.2 A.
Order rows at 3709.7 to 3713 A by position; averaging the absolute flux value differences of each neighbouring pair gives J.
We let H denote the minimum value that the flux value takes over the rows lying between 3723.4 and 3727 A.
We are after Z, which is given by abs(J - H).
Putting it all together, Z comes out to 14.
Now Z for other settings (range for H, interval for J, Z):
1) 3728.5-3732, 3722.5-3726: 11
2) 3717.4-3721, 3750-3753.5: 8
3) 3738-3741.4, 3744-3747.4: 12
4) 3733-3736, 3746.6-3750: 6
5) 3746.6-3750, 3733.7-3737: 7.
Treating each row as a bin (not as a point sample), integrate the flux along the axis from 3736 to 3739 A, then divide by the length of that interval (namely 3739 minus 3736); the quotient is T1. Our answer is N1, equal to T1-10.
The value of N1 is 2.0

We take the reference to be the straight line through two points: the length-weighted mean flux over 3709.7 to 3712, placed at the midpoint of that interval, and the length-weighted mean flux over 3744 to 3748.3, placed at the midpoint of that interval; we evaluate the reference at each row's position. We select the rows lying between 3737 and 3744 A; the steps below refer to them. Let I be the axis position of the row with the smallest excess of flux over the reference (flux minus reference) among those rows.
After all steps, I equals 3737.53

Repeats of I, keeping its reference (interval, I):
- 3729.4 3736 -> 3734.95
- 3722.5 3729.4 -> 3727.22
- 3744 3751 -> 3748.74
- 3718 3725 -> 3722.08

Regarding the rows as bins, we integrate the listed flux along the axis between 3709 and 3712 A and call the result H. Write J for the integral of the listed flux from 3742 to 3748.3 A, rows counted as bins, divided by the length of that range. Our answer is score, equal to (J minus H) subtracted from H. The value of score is 71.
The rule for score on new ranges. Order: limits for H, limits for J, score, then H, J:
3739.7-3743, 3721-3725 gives 102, 57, 13.4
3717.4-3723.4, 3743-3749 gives 136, 74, 11.6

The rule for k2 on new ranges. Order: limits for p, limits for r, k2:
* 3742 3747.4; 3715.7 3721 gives 25.8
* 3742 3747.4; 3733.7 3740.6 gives 2.6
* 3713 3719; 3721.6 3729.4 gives -10.3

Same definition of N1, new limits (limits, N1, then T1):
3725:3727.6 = 6.3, 16.3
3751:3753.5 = 4.4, 14.4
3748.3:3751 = -0.1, 9.9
